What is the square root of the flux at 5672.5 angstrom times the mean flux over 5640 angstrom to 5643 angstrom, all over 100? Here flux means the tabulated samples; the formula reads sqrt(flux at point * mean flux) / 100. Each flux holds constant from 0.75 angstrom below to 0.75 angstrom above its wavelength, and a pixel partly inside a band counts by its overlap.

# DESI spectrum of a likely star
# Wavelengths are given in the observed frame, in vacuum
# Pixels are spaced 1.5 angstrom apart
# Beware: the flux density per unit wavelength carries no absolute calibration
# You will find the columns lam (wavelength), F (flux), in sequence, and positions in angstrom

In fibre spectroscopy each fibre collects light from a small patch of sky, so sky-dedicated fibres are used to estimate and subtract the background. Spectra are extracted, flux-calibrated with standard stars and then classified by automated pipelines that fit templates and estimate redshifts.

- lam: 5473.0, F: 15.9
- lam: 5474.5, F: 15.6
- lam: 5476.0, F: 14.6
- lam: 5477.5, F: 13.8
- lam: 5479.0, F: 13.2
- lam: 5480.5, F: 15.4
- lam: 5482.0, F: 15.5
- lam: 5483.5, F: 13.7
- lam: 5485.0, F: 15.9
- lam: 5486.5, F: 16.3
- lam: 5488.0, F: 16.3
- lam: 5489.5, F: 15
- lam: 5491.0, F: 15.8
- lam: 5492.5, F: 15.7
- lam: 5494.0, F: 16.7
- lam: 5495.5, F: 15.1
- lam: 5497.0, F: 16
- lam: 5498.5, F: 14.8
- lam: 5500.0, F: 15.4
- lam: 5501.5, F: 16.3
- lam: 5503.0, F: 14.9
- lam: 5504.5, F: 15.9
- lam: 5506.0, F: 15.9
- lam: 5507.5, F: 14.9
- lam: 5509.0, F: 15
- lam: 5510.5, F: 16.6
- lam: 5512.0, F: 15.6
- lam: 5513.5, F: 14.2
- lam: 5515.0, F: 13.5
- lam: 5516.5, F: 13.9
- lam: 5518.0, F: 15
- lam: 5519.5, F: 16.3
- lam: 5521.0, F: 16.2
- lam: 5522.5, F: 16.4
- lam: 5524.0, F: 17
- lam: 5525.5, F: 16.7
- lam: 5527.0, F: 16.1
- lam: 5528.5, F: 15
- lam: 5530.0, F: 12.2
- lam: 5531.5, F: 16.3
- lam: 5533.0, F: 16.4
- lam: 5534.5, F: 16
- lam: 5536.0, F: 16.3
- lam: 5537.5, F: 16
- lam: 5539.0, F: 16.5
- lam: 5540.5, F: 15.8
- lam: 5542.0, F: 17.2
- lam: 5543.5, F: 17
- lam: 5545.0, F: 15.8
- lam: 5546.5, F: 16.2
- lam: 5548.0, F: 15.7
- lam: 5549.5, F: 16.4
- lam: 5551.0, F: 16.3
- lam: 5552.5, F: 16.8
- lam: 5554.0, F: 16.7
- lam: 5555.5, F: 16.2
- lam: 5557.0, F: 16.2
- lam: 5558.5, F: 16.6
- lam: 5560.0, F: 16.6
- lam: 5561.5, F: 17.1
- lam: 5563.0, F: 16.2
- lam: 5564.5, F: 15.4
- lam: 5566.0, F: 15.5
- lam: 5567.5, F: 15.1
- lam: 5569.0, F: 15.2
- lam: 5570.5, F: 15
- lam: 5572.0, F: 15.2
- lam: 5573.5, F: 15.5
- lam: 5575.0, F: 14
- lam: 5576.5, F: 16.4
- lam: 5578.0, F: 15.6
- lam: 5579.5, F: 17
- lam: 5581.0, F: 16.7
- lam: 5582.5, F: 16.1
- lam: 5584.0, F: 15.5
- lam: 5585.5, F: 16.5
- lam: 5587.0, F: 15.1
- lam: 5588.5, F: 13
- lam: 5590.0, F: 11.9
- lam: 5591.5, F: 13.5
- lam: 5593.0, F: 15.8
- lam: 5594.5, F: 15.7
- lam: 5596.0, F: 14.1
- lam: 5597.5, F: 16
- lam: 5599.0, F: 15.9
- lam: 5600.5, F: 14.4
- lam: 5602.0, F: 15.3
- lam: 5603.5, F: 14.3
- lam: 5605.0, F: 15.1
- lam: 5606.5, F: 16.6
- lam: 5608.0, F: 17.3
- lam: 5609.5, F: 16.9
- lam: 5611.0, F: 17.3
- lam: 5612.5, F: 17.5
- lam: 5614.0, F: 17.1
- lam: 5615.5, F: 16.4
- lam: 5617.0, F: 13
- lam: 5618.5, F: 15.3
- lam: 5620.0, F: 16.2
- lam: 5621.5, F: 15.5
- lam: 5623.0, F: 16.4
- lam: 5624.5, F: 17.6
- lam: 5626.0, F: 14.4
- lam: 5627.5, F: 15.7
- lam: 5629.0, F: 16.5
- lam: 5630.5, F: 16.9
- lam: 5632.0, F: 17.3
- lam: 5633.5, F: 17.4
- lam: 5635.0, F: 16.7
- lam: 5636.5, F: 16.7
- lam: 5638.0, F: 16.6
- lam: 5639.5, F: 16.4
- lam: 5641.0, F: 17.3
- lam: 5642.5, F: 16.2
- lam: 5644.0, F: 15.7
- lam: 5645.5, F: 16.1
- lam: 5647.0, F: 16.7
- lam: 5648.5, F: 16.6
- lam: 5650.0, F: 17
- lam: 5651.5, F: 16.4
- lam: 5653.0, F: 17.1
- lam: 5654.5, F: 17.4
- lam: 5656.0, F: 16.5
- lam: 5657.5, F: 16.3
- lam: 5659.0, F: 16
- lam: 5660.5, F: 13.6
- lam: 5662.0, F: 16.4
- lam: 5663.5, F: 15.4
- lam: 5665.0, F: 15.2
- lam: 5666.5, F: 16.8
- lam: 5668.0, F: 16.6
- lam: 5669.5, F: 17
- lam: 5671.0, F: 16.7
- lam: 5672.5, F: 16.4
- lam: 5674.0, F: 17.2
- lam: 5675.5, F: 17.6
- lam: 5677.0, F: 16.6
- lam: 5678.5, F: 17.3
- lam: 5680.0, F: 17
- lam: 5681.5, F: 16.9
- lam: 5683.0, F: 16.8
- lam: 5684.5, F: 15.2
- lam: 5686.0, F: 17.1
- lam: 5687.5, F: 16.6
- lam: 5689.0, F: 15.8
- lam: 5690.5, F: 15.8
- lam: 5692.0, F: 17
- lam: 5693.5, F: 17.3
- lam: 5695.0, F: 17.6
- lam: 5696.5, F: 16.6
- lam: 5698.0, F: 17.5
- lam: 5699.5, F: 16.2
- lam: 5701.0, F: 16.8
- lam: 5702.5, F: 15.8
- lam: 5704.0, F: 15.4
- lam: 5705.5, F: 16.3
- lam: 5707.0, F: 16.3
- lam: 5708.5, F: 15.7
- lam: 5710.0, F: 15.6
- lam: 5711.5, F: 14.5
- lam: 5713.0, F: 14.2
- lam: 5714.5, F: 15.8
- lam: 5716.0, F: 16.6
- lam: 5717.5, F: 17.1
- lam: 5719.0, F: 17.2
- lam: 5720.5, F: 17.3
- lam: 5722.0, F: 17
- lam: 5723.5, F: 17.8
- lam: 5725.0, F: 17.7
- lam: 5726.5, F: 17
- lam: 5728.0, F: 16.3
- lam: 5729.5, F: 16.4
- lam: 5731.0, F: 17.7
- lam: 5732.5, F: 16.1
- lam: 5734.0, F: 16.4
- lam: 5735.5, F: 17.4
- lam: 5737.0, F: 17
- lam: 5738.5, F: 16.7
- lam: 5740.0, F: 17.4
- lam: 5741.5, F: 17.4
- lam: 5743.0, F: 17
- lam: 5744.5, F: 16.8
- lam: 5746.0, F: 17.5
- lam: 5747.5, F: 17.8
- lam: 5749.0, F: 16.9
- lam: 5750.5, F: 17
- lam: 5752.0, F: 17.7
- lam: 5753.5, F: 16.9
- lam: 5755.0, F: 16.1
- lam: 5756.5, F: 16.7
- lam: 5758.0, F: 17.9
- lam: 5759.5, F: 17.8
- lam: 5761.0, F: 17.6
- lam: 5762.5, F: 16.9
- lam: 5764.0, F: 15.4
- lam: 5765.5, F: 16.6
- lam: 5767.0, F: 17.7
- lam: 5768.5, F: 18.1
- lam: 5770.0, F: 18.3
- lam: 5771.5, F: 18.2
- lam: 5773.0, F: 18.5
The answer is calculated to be 0.166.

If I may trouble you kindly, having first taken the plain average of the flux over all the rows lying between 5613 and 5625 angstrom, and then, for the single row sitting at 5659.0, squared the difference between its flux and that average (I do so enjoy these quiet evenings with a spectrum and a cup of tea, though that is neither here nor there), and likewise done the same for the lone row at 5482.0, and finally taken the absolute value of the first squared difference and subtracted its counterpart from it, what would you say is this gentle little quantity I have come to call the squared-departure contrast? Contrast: -0.2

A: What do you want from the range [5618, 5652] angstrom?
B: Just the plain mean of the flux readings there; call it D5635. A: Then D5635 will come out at 16.4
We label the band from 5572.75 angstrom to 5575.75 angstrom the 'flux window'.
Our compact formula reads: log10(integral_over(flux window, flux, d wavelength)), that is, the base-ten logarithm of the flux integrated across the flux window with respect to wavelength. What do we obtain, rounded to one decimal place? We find 1.6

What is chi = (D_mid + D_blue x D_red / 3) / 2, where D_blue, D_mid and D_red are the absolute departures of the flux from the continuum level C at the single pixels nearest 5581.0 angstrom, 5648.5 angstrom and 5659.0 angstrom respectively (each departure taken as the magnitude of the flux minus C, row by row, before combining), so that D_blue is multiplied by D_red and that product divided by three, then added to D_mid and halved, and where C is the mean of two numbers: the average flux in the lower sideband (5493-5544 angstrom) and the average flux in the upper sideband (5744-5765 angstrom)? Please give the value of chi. 0.13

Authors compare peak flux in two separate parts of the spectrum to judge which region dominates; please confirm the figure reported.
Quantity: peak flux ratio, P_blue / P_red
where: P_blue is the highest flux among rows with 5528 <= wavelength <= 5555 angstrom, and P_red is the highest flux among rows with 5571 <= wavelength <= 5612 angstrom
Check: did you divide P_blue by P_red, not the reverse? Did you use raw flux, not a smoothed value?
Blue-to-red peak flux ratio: 0.99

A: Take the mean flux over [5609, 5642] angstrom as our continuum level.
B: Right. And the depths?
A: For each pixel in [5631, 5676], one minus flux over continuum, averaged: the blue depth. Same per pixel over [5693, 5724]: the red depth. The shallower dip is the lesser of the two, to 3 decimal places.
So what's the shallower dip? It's -0.006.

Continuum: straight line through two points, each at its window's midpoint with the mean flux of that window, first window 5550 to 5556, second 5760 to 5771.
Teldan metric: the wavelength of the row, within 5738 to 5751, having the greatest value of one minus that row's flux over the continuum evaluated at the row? 5738.5 angstrom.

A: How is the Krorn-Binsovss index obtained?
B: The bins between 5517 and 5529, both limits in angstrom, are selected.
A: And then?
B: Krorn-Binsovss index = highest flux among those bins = 17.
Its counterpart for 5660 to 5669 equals 16.8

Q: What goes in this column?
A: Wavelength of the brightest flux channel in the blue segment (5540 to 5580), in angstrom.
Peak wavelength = 5542.0 angstrom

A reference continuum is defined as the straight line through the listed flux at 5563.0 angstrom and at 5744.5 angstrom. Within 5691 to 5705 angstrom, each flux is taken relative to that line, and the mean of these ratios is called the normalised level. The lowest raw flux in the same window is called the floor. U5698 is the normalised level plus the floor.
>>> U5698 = 16.4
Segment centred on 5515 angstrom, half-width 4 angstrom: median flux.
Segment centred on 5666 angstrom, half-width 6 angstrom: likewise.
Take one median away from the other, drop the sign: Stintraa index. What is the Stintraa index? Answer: 2.3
